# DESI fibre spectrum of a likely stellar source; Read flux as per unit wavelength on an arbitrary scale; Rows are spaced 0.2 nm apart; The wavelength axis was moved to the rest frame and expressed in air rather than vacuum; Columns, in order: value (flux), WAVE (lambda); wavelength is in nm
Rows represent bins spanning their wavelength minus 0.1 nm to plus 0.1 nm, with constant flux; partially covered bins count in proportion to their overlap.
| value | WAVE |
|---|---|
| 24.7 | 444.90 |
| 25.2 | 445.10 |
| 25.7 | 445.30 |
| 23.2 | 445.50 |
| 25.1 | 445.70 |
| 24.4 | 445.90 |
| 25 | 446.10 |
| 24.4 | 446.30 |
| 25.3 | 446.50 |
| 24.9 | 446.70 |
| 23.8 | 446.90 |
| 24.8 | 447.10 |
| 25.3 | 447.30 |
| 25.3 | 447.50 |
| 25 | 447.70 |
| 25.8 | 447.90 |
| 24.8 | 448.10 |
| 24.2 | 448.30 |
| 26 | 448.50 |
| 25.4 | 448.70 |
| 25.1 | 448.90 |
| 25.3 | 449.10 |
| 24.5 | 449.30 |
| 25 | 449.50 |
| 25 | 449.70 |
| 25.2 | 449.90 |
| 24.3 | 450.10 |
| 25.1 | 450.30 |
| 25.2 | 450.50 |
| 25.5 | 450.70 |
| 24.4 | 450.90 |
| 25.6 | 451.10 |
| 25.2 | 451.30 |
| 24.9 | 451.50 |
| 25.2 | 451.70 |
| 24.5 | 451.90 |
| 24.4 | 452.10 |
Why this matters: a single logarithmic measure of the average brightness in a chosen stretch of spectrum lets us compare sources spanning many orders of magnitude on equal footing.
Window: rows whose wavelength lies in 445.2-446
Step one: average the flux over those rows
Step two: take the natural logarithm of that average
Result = 3.20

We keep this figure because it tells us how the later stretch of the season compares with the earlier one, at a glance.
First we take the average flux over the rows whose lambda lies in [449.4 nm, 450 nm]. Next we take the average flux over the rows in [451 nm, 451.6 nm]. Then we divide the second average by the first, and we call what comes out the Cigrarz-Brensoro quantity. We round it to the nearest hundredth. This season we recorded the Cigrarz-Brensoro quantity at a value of 1.01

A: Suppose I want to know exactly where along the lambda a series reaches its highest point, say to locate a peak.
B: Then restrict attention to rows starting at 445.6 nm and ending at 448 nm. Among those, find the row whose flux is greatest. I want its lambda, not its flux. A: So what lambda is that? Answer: 447.90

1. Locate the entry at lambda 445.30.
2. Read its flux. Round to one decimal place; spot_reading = 25.7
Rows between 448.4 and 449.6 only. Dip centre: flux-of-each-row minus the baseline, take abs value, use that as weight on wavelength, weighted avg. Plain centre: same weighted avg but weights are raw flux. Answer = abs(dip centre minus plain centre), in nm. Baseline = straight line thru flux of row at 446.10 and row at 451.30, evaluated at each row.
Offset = 0.12 nm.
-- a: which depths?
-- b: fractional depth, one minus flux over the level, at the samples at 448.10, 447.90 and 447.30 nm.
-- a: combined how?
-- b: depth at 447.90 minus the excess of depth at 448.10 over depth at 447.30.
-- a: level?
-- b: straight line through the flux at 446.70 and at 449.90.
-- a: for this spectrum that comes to -0.05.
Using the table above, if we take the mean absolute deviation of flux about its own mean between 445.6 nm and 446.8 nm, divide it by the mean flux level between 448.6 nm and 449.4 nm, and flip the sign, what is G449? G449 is -0.012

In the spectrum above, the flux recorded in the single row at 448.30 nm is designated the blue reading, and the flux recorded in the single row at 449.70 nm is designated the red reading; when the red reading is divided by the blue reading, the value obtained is 1.03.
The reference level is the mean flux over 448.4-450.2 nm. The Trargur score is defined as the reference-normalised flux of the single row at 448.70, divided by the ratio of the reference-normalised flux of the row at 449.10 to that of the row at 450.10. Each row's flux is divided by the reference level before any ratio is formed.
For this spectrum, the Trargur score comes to 0.97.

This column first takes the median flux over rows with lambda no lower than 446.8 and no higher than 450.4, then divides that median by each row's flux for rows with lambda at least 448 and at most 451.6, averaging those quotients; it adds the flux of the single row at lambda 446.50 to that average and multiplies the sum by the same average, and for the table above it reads 26.3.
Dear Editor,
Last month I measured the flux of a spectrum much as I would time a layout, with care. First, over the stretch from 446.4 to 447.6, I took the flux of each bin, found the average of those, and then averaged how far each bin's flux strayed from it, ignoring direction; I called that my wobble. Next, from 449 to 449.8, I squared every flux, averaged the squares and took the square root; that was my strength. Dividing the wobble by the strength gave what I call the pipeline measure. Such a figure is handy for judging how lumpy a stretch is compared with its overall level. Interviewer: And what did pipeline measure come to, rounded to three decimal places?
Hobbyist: 0.016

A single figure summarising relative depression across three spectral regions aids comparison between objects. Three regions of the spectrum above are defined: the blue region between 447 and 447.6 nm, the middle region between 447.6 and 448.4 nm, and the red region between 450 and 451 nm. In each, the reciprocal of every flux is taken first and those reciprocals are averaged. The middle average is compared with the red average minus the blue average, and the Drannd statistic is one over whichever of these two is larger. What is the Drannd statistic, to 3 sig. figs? 24.9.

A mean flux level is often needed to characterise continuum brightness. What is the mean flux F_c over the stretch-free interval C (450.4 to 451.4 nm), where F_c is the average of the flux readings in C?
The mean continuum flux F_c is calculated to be 25.2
